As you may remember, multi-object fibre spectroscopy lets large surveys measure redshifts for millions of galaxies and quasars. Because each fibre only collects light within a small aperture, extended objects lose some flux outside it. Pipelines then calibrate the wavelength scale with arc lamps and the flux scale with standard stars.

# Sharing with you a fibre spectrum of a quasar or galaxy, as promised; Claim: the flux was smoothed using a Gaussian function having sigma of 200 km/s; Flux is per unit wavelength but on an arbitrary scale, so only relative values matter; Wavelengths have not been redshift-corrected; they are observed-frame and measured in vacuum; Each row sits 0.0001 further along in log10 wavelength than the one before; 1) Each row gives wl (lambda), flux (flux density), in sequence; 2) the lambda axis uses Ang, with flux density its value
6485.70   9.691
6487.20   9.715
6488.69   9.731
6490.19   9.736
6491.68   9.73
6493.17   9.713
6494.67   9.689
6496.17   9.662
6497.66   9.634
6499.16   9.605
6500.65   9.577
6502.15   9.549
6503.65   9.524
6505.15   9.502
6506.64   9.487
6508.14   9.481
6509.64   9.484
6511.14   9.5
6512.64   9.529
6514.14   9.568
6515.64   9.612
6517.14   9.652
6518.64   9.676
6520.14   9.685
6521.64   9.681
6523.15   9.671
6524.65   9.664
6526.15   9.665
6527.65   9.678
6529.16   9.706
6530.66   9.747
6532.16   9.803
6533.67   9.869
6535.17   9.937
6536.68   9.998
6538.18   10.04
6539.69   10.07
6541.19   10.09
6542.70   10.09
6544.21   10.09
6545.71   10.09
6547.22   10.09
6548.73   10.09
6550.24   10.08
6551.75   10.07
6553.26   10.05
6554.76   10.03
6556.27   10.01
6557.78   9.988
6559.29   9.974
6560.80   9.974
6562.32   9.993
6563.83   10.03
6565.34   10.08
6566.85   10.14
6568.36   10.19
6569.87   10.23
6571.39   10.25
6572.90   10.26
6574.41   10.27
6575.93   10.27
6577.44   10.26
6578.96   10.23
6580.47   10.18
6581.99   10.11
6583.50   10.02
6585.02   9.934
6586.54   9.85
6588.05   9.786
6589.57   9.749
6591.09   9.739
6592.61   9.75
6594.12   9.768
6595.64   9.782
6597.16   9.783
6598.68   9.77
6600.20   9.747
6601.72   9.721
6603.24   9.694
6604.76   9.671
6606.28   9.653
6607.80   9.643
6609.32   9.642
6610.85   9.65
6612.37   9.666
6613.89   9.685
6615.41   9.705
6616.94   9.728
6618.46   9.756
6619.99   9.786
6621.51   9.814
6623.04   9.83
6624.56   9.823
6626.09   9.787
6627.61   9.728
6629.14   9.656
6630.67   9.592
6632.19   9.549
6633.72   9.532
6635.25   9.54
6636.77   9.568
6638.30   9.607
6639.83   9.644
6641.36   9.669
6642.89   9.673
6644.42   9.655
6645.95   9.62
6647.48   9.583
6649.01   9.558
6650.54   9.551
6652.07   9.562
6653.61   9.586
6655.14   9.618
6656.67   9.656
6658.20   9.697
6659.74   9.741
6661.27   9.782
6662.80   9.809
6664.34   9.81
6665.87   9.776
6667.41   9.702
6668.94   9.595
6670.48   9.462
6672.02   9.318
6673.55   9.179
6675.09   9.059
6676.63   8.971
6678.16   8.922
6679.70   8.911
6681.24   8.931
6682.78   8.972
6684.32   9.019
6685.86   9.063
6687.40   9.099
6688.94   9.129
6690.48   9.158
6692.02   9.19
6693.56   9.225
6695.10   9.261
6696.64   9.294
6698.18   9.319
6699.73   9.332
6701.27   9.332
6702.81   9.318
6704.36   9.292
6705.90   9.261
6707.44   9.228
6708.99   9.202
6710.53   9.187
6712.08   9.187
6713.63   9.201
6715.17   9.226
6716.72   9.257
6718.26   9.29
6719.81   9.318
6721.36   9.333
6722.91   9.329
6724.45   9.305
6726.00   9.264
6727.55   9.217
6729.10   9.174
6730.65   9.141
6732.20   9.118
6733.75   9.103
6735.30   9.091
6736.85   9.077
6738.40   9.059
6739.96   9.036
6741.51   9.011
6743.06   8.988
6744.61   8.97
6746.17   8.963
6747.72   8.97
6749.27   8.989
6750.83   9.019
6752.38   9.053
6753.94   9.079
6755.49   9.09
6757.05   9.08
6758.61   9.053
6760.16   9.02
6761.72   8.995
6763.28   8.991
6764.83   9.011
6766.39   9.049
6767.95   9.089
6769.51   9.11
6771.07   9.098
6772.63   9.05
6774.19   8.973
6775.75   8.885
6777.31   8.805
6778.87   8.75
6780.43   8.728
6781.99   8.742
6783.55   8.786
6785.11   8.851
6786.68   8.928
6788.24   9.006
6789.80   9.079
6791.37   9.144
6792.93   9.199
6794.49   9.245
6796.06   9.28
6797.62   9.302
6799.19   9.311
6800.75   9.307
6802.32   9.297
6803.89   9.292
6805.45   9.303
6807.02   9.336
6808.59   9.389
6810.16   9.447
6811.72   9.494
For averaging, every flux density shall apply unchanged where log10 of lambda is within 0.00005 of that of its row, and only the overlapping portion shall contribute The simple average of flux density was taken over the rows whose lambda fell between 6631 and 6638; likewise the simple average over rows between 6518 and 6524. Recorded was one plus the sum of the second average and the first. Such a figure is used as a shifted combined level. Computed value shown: 20.2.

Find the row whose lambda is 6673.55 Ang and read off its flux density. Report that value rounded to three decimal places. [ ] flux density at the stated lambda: 9.179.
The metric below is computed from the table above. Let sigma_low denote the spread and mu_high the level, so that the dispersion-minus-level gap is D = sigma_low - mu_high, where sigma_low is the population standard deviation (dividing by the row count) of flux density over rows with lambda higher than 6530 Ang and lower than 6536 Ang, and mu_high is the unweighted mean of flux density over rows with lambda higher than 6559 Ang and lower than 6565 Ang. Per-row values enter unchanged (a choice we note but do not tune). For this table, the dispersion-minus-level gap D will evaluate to -9.92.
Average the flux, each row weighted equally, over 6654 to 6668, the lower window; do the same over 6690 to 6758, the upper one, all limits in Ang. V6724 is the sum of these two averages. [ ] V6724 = 18.9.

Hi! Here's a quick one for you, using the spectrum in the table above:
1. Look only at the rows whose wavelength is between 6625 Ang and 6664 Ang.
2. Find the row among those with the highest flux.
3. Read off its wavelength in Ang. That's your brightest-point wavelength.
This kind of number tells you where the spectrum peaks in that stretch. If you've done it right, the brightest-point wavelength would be 6662.80 Ang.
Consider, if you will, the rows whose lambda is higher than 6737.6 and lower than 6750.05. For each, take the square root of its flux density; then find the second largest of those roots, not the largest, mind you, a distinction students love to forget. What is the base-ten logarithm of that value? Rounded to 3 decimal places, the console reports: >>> 0.478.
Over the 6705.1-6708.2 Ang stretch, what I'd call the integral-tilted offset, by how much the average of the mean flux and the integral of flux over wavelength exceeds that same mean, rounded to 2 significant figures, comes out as 9.7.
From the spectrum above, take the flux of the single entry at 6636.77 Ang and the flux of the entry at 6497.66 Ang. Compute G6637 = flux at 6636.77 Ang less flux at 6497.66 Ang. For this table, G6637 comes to -0.1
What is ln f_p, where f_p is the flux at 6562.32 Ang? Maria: 2.30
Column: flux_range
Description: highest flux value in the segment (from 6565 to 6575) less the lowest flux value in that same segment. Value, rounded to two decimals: 0.19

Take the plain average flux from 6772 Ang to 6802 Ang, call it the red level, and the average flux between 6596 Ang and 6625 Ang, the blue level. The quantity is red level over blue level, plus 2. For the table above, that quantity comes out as 2.93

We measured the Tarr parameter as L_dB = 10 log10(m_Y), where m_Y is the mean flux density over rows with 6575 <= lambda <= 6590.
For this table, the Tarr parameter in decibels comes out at 10.0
